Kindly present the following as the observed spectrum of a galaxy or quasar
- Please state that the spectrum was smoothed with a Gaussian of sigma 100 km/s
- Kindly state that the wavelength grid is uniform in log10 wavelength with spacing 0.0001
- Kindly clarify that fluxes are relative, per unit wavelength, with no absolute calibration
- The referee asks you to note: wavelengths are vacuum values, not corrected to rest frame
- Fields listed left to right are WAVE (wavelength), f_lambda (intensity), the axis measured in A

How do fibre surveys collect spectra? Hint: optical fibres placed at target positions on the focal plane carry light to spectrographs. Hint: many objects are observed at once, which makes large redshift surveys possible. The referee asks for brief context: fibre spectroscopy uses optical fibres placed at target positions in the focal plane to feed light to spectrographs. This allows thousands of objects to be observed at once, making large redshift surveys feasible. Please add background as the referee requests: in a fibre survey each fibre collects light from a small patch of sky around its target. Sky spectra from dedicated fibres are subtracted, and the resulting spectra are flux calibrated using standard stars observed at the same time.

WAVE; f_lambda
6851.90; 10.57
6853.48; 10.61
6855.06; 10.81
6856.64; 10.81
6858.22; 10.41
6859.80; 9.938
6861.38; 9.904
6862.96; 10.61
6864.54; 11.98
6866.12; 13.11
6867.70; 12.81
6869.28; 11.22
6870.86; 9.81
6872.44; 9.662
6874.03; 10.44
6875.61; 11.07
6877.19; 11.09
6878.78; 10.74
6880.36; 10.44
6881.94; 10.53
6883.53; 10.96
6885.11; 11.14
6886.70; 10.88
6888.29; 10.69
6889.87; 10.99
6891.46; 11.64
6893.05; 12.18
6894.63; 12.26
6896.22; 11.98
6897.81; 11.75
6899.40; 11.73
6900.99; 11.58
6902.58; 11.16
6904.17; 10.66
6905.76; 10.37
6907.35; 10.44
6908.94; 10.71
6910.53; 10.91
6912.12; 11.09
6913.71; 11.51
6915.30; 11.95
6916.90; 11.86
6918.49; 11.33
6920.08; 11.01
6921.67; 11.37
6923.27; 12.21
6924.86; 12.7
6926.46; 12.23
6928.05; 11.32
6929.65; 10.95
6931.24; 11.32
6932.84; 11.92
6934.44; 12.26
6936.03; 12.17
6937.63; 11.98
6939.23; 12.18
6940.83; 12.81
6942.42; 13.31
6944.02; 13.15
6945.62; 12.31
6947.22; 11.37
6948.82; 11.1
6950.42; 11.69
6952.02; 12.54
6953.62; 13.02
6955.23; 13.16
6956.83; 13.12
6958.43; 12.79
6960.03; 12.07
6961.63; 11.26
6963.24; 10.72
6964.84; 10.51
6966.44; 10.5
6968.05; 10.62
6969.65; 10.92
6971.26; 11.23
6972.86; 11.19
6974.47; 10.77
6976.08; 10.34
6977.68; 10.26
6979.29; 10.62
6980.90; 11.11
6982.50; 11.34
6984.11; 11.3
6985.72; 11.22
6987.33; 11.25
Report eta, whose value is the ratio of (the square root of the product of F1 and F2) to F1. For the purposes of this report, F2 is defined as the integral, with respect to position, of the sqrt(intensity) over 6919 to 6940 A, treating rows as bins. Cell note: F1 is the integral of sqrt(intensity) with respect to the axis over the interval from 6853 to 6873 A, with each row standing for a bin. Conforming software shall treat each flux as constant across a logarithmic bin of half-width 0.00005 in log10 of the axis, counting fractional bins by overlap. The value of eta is 1.05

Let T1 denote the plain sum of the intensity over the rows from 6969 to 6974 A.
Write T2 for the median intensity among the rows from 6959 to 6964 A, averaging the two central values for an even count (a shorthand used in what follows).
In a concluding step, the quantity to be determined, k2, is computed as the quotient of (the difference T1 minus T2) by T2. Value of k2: 1.96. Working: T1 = 33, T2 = 11.3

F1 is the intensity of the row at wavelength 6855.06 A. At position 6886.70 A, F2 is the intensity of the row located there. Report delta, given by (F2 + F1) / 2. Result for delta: 10.8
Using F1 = 10.81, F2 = 10.88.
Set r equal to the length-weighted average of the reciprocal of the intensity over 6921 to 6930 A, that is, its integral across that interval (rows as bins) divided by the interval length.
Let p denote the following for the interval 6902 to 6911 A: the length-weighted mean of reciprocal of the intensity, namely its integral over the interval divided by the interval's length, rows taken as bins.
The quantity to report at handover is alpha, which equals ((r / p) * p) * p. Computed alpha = 0.0079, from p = 0.094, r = 0.0846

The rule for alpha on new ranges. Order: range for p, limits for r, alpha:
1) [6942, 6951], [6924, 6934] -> 0.0071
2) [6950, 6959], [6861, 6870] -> 0.0068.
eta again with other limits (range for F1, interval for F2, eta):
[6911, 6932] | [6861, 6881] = 0.96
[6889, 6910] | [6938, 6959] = 1.02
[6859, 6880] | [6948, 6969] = 1.02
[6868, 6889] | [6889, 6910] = 1.01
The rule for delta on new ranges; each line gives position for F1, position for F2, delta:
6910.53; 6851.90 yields 10.7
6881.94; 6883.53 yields 10.7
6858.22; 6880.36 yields 10.4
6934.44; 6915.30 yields 12.1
